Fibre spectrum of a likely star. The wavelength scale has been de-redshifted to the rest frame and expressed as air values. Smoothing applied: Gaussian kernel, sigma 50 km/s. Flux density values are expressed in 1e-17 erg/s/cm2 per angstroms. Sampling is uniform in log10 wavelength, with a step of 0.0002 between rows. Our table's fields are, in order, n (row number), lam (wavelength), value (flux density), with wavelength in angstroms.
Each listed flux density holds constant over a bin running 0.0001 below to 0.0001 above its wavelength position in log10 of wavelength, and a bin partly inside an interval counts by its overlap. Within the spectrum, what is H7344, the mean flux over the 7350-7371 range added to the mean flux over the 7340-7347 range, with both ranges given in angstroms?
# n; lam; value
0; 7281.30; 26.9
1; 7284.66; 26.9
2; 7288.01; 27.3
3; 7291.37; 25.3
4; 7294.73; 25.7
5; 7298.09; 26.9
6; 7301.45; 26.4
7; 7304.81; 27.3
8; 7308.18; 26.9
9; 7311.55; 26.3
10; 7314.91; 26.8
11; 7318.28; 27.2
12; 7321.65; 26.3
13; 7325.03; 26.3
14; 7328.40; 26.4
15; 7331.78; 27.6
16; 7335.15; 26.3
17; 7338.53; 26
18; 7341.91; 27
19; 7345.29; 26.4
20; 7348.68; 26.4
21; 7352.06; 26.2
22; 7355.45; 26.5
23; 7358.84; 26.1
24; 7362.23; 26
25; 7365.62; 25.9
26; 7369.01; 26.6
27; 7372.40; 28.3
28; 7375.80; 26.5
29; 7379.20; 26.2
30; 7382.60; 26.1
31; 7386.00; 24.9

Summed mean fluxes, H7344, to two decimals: 52.92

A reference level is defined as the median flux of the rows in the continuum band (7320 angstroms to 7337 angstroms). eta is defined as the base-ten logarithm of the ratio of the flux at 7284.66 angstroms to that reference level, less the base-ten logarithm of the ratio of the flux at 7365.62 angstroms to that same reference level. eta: 0.02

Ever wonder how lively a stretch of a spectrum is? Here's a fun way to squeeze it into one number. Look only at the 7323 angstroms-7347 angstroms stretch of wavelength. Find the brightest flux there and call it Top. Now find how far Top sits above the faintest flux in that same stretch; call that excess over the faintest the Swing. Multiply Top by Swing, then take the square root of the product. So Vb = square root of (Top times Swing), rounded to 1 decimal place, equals 6.6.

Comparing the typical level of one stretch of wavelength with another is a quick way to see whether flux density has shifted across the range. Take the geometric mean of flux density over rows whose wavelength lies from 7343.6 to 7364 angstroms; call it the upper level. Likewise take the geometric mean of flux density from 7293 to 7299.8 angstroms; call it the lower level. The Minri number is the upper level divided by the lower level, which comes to 1.00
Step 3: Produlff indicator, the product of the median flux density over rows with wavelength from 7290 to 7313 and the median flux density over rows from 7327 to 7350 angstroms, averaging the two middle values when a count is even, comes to 697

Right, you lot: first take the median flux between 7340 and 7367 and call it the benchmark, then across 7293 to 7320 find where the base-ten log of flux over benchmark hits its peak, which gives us 7304.81 angstroms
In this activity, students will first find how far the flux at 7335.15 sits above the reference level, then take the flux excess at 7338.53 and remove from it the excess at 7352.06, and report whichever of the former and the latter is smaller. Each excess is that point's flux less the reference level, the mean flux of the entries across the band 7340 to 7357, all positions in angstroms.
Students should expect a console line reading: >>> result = -0.20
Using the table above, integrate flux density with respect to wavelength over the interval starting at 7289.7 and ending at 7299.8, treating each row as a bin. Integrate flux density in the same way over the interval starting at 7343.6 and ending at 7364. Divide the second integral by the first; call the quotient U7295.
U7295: 2.04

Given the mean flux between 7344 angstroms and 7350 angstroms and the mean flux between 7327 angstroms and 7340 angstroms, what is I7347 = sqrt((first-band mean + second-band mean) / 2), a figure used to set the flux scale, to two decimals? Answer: 5.15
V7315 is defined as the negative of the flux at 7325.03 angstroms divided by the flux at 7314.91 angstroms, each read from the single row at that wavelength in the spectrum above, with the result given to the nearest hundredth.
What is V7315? -0.98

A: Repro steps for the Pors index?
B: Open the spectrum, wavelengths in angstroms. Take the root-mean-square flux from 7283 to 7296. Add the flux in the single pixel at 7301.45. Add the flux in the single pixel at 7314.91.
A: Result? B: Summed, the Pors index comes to 79.5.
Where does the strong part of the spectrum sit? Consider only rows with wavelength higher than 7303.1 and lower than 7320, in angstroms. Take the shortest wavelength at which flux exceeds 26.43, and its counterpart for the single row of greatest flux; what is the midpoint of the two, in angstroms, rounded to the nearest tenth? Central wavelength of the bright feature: 7304.8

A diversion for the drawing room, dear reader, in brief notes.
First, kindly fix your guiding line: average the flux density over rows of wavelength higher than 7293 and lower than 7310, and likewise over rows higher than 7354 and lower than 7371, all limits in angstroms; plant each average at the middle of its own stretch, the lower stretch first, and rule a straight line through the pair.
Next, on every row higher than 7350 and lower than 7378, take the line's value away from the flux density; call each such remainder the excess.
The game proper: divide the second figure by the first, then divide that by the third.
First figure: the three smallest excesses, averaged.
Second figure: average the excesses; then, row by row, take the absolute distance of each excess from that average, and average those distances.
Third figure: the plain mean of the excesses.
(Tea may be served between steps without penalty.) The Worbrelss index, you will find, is -7.6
